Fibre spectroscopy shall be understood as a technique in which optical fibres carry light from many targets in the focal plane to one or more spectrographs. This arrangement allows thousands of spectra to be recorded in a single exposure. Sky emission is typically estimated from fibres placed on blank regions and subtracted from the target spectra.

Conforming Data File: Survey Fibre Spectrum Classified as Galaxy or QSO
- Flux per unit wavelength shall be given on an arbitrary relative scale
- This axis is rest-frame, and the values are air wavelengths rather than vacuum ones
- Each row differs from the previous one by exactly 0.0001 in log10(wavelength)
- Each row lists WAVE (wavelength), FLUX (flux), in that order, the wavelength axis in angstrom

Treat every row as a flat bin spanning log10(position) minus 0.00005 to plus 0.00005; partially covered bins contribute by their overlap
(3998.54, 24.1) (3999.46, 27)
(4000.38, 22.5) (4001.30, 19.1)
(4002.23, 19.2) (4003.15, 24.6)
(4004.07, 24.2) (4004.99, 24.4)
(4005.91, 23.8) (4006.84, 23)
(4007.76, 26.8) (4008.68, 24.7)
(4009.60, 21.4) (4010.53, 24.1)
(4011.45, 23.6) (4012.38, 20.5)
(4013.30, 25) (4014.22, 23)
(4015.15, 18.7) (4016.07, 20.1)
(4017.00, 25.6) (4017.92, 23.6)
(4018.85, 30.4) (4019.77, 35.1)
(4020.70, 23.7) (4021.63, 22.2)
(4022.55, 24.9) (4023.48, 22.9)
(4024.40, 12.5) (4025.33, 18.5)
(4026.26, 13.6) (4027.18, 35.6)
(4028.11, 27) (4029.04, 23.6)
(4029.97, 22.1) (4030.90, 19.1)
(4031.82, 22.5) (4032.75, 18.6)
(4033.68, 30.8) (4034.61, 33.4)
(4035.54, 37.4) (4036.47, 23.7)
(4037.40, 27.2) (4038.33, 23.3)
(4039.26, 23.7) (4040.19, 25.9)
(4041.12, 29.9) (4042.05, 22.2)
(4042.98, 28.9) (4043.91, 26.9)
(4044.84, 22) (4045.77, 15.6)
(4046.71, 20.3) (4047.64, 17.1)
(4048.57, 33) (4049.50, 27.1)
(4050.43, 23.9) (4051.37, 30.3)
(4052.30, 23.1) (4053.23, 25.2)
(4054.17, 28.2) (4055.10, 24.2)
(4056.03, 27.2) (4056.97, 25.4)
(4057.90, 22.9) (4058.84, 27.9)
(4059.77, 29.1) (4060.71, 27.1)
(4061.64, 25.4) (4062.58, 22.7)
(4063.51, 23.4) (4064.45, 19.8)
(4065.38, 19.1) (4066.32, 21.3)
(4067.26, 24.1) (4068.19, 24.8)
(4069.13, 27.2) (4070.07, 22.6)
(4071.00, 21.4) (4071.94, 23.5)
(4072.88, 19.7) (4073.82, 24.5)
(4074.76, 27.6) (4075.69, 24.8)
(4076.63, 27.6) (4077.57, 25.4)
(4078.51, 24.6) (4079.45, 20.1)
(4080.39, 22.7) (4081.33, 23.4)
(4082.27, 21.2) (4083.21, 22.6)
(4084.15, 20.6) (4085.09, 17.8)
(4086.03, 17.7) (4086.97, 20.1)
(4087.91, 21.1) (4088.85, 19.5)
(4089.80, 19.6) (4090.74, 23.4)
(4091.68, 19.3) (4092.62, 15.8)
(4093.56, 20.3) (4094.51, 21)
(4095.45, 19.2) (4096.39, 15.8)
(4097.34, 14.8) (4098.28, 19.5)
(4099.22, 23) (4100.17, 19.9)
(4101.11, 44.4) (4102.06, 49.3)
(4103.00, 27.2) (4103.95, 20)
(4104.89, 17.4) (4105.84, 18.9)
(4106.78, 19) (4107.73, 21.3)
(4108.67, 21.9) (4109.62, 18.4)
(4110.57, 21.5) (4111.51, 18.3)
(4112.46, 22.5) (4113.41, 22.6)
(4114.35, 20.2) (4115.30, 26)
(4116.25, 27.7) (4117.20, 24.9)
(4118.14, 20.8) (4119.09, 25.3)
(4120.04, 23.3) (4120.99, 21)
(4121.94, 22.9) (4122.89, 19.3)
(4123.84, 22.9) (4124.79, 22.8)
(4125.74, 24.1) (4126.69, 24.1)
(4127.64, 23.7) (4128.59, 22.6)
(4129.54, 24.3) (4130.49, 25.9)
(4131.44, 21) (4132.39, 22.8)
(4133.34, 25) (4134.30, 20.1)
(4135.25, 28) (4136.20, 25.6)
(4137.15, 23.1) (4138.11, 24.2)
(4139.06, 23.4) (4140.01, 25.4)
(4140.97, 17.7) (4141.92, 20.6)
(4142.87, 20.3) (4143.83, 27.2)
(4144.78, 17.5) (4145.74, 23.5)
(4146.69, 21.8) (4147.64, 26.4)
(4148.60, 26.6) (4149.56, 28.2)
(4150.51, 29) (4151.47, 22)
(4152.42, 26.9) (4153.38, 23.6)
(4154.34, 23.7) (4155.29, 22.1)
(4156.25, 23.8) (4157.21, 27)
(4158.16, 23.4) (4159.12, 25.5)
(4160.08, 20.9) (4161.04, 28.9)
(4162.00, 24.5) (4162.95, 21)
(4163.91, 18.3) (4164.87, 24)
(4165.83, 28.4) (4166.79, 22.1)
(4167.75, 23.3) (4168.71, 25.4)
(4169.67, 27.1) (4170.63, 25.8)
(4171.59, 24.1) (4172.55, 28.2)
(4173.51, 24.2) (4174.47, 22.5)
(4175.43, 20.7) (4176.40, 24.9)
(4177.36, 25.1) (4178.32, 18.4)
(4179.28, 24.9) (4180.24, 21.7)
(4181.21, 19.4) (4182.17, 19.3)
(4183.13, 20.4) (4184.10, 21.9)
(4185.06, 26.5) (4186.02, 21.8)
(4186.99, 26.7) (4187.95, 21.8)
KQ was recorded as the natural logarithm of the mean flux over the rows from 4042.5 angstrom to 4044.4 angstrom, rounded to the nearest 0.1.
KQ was 3.3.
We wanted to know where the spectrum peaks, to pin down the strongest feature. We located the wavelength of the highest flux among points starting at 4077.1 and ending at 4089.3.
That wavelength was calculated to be 4077.57 angstrom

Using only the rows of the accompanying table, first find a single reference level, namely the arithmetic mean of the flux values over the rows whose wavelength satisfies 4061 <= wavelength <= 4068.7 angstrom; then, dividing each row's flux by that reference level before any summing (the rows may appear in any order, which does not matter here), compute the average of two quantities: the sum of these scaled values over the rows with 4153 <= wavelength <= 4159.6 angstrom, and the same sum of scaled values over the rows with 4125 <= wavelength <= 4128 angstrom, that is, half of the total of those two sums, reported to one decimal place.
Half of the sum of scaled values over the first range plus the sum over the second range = 5.3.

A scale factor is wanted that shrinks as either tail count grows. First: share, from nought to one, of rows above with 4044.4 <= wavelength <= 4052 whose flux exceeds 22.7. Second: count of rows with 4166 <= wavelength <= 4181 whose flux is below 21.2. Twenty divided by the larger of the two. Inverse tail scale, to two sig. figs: 10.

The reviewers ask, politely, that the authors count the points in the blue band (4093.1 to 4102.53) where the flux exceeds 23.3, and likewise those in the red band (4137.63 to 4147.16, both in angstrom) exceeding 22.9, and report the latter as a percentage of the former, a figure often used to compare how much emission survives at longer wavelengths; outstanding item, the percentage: 250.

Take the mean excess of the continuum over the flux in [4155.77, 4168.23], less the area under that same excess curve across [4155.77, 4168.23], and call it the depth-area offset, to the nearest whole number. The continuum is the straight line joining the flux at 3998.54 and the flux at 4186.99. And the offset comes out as -28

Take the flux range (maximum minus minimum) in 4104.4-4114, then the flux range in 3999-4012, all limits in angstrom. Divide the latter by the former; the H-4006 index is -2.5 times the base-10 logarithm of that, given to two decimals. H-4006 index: -0.45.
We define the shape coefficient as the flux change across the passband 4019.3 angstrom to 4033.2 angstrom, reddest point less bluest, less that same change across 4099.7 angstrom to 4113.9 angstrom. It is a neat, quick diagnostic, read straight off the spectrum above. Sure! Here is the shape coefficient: -19.2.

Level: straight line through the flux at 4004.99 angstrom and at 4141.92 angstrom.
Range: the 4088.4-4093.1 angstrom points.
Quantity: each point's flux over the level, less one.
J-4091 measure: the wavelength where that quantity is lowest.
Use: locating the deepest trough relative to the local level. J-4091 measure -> 4092.62 angstrom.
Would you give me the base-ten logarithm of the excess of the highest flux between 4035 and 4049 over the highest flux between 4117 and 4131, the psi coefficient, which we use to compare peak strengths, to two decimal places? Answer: 1.06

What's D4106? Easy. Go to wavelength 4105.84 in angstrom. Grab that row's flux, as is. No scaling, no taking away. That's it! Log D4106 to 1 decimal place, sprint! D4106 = 18.9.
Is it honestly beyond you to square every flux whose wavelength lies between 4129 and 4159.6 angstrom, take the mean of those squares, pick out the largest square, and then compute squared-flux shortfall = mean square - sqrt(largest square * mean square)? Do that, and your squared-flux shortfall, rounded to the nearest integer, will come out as -118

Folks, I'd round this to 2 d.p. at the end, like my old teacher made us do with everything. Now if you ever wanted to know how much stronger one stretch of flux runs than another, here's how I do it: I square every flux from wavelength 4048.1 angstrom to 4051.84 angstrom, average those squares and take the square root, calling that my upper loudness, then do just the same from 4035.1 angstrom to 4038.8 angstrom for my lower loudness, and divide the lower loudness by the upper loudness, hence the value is 0.99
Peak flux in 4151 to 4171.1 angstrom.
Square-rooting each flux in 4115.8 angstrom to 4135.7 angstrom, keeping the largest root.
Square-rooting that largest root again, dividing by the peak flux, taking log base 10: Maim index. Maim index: -1.10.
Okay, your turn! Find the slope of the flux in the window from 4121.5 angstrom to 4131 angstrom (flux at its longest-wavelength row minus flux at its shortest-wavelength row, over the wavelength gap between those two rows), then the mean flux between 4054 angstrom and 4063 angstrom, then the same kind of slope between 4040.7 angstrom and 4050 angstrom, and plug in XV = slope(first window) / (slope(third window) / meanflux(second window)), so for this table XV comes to -27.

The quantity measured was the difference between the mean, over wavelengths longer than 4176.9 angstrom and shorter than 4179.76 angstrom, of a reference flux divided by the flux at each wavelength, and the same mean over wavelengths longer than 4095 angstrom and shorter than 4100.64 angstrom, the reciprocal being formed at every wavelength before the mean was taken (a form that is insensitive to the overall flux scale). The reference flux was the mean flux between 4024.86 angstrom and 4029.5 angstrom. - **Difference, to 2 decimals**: -0.23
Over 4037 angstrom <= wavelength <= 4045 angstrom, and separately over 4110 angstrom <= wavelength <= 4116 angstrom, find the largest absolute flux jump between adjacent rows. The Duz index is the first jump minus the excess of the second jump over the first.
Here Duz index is 10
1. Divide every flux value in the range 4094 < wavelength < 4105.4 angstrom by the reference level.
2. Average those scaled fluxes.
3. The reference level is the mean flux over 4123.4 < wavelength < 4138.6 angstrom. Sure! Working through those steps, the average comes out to 1.02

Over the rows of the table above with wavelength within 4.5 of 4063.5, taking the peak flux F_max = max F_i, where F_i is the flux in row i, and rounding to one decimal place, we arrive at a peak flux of 29.1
